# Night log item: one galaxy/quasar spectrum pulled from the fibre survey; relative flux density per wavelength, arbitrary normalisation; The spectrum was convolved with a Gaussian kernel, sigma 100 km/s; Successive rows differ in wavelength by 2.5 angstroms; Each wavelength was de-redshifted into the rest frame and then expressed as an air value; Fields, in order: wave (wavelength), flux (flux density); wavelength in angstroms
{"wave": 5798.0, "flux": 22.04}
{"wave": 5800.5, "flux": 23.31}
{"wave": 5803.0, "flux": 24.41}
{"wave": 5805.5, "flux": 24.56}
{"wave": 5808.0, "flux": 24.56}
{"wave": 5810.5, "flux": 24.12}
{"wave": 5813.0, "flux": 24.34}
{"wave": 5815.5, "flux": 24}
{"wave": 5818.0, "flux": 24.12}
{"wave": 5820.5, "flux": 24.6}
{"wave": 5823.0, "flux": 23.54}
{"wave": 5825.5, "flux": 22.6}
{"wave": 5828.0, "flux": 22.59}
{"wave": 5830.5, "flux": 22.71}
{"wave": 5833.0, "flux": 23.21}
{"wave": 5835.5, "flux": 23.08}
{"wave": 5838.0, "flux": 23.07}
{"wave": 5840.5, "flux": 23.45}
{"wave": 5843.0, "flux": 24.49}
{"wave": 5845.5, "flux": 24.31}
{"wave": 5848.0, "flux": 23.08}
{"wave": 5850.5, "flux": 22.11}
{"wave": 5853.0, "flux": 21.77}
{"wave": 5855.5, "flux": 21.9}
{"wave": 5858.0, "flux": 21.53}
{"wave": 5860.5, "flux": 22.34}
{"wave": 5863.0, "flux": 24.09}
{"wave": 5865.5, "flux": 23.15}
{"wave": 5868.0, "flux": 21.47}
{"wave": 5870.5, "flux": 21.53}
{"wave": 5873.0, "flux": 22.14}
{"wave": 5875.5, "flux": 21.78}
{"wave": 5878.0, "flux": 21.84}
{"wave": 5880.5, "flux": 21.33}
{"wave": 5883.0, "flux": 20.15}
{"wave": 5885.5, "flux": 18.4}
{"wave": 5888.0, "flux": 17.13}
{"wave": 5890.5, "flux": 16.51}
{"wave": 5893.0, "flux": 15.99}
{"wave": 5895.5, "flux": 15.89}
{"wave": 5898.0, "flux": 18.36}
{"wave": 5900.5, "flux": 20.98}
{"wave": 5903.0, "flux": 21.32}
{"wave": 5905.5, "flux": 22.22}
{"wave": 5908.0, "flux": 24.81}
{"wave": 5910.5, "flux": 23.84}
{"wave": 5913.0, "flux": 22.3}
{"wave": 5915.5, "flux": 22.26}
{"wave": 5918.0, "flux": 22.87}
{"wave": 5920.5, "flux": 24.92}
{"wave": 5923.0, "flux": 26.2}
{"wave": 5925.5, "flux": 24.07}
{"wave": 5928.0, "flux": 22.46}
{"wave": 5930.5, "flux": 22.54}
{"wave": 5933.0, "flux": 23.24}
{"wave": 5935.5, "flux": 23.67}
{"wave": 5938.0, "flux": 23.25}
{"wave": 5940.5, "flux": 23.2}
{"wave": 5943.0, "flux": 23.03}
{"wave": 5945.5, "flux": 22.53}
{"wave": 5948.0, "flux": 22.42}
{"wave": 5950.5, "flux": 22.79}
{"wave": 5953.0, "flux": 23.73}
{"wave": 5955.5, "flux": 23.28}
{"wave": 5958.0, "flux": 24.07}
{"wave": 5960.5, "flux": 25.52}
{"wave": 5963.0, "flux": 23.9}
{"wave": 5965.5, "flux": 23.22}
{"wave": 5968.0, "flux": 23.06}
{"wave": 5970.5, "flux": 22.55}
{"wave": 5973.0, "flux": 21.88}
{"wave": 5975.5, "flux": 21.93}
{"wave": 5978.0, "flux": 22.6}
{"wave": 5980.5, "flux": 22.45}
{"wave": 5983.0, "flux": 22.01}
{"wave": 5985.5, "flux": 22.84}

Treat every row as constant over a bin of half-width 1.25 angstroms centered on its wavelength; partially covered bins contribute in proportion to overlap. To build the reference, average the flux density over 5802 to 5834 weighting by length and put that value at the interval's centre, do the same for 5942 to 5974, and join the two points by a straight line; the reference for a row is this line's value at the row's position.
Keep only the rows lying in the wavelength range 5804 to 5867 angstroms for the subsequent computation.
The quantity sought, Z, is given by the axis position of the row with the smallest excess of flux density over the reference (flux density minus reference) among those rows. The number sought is 5858.0 angstroms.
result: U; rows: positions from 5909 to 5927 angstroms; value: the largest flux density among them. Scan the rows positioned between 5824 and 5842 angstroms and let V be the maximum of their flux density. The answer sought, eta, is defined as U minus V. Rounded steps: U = 26.2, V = 23.45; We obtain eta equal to 3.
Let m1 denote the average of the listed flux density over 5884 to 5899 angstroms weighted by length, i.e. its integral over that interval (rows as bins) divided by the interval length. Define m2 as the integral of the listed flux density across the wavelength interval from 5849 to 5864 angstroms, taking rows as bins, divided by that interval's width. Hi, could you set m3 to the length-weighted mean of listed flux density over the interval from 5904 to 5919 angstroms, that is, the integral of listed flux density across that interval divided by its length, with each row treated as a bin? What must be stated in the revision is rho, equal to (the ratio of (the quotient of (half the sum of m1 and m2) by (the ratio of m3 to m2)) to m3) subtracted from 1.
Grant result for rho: 0.17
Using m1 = 17.1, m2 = 22.3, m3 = 23.0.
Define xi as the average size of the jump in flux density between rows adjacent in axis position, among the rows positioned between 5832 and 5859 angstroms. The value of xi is 0.48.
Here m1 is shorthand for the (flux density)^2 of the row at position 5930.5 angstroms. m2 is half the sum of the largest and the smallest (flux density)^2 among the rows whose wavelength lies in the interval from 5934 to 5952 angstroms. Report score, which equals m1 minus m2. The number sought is -23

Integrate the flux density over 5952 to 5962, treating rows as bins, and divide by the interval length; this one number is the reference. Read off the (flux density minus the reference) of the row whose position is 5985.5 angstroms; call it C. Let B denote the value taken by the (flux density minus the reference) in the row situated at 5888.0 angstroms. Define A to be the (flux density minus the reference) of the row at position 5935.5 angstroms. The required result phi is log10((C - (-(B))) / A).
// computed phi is 1.24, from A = -0.5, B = -7.0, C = -1.31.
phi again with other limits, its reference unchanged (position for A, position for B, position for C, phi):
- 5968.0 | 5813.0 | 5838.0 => -0.09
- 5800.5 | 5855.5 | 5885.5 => 0.98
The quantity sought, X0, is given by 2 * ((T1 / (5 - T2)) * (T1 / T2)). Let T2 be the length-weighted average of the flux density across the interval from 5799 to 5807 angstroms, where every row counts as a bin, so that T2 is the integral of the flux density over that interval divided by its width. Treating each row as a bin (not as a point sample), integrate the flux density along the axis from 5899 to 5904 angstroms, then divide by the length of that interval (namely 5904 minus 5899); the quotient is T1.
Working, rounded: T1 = 21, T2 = 24.0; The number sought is -1.9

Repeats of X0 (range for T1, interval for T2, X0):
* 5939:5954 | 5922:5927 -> -2.1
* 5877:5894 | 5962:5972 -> -1.7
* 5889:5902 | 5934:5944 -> -1.5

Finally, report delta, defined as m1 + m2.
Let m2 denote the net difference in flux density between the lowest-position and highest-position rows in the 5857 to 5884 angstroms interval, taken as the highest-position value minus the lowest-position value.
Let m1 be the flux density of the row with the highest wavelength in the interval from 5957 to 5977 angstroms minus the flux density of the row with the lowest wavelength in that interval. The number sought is -4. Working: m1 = -2.1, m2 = -1.4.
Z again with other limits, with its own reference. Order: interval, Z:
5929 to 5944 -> 5930.5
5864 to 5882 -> 5880.5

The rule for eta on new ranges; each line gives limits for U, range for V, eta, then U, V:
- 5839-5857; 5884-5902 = 4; 24.49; 20.98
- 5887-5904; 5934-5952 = -2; 21.32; 23.67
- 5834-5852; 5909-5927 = -2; 24.49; 26.2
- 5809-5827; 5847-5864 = 1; 24.6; 24.09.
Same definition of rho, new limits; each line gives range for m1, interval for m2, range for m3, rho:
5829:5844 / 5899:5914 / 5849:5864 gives -0.04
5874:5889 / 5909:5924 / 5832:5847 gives 0.07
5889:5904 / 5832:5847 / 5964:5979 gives 0.03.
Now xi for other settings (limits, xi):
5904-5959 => 0.85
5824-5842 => 0.19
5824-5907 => 0.75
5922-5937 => 0.99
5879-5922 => 1.22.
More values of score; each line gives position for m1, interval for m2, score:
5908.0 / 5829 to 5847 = 58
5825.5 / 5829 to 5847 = -47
